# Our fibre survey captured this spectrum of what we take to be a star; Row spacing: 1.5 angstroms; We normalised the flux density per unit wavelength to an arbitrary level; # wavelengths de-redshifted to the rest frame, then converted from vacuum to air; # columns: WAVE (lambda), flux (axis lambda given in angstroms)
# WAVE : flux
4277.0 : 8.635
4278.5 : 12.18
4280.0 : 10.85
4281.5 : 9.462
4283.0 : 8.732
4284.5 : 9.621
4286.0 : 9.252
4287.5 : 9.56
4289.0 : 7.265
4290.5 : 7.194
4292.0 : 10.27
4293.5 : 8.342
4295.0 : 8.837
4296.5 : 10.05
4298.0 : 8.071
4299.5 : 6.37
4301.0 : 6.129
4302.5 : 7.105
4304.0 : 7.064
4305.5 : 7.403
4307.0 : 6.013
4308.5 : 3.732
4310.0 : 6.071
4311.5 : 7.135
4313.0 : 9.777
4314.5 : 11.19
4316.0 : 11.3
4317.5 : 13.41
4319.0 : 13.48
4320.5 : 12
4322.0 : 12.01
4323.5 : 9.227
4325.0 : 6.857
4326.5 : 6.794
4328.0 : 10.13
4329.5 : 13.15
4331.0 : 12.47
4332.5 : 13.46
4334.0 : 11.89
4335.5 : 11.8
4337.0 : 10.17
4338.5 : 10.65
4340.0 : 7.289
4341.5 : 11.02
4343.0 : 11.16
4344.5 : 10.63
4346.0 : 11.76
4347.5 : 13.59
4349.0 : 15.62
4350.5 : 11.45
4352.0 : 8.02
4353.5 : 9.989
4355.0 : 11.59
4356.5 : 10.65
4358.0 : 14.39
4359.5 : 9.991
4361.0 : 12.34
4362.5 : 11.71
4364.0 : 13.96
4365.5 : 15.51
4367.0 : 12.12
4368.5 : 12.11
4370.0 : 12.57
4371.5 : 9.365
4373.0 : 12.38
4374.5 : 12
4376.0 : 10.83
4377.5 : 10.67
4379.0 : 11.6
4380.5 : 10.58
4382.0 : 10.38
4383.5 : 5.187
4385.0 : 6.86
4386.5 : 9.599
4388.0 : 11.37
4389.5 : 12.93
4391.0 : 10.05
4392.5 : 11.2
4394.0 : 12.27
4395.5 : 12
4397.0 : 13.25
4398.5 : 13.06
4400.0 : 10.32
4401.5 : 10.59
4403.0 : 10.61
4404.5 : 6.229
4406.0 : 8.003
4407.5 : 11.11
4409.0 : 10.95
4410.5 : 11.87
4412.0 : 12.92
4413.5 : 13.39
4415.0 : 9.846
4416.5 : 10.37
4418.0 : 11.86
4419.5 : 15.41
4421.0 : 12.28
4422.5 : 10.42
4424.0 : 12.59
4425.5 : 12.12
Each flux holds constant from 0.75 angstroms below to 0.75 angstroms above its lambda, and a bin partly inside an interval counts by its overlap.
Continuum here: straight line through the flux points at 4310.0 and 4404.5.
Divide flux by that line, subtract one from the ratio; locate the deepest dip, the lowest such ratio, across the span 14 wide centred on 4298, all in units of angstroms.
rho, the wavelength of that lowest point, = 4301.0 angstroms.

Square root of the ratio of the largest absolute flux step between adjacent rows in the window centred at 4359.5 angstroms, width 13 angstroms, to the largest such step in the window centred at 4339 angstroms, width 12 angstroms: 1.09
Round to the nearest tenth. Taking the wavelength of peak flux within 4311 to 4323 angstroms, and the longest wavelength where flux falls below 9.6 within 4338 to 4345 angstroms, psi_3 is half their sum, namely 4329.5 angstroms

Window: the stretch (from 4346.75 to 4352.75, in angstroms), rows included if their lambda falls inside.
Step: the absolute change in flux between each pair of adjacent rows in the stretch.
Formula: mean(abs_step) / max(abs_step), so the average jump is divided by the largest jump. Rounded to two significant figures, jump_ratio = 0.77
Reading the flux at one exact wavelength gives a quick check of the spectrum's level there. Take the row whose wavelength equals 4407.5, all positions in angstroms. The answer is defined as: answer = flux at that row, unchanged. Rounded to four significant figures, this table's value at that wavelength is 11.11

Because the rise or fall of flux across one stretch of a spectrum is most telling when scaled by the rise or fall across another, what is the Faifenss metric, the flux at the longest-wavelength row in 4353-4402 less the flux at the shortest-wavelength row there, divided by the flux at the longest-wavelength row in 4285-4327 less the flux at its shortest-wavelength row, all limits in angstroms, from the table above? 0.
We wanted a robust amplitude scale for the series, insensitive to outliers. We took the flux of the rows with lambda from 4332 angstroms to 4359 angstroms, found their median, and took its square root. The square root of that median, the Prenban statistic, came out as 3.36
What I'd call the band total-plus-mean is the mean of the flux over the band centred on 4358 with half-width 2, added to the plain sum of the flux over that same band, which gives 47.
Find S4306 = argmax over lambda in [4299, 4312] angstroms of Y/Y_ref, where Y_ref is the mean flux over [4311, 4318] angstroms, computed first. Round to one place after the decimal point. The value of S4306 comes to 4305.5 angstroms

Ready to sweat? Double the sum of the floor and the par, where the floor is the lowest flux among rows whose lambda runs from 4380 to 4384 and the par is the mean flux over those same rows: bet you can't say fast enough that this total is 28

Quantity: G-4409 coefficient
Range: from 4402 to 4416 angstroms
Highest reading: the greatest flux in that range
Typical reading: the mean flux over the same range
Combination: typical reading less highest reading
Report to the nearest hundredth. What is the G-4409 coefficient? -2.84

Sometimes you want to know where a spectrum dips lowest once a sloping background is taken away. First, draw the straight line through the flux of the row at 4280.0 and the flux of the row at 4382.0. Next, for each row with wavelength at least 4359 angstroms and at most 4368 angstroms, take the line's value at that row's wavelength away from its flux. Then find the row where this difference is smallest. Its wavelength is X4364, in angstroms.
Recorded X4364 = 4359.5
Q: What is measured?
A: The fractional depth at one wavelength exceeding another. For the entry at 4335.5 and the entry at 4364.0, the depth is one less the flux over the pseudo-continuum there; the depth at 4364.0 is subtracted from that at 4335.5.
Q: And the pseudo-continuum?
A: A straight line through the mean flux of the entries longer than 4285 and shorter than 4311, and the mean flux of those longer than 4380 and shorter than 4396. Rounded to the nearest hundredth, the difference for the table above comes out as 0.11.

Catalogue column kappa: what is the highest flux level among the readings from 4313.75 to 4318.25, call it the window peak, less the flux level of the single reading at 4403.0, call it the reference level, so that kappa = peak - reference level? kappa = 3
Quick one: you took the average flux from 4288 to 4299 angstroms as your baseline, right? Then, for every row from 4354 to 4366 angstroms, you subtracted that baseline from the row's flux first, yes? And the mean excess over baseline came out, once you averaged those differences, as 3.9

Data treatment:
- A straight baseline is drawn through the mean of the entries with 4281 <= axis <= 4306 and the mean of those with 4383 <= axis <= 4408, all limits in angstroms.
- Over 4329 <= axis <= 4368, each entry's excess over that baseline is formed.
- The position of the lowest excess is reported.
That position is 4340.0 angstroms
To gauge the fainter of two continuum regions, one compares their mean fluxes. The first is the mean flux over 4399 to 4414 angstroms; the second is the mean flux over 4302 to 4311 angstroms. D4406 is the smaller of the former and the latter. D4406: 6.2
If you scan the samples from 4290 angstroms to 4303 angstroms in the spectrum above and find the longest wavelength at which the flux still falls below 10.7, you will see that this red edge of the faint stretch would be 4302.5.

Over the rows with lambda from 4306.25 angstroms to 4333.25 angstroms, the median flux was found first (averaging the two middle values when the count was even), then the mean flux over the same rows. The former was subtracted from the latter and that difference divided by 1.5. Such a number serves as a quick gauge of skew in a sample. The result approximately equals -0.51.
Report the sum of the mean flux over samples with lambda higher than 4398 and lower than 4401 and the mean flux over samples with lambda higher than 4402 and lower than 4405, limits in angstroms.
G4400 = 20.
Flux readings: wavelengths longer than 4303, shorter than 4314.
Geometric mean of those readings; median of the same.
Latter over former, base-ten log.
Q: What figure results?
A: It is 0.035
